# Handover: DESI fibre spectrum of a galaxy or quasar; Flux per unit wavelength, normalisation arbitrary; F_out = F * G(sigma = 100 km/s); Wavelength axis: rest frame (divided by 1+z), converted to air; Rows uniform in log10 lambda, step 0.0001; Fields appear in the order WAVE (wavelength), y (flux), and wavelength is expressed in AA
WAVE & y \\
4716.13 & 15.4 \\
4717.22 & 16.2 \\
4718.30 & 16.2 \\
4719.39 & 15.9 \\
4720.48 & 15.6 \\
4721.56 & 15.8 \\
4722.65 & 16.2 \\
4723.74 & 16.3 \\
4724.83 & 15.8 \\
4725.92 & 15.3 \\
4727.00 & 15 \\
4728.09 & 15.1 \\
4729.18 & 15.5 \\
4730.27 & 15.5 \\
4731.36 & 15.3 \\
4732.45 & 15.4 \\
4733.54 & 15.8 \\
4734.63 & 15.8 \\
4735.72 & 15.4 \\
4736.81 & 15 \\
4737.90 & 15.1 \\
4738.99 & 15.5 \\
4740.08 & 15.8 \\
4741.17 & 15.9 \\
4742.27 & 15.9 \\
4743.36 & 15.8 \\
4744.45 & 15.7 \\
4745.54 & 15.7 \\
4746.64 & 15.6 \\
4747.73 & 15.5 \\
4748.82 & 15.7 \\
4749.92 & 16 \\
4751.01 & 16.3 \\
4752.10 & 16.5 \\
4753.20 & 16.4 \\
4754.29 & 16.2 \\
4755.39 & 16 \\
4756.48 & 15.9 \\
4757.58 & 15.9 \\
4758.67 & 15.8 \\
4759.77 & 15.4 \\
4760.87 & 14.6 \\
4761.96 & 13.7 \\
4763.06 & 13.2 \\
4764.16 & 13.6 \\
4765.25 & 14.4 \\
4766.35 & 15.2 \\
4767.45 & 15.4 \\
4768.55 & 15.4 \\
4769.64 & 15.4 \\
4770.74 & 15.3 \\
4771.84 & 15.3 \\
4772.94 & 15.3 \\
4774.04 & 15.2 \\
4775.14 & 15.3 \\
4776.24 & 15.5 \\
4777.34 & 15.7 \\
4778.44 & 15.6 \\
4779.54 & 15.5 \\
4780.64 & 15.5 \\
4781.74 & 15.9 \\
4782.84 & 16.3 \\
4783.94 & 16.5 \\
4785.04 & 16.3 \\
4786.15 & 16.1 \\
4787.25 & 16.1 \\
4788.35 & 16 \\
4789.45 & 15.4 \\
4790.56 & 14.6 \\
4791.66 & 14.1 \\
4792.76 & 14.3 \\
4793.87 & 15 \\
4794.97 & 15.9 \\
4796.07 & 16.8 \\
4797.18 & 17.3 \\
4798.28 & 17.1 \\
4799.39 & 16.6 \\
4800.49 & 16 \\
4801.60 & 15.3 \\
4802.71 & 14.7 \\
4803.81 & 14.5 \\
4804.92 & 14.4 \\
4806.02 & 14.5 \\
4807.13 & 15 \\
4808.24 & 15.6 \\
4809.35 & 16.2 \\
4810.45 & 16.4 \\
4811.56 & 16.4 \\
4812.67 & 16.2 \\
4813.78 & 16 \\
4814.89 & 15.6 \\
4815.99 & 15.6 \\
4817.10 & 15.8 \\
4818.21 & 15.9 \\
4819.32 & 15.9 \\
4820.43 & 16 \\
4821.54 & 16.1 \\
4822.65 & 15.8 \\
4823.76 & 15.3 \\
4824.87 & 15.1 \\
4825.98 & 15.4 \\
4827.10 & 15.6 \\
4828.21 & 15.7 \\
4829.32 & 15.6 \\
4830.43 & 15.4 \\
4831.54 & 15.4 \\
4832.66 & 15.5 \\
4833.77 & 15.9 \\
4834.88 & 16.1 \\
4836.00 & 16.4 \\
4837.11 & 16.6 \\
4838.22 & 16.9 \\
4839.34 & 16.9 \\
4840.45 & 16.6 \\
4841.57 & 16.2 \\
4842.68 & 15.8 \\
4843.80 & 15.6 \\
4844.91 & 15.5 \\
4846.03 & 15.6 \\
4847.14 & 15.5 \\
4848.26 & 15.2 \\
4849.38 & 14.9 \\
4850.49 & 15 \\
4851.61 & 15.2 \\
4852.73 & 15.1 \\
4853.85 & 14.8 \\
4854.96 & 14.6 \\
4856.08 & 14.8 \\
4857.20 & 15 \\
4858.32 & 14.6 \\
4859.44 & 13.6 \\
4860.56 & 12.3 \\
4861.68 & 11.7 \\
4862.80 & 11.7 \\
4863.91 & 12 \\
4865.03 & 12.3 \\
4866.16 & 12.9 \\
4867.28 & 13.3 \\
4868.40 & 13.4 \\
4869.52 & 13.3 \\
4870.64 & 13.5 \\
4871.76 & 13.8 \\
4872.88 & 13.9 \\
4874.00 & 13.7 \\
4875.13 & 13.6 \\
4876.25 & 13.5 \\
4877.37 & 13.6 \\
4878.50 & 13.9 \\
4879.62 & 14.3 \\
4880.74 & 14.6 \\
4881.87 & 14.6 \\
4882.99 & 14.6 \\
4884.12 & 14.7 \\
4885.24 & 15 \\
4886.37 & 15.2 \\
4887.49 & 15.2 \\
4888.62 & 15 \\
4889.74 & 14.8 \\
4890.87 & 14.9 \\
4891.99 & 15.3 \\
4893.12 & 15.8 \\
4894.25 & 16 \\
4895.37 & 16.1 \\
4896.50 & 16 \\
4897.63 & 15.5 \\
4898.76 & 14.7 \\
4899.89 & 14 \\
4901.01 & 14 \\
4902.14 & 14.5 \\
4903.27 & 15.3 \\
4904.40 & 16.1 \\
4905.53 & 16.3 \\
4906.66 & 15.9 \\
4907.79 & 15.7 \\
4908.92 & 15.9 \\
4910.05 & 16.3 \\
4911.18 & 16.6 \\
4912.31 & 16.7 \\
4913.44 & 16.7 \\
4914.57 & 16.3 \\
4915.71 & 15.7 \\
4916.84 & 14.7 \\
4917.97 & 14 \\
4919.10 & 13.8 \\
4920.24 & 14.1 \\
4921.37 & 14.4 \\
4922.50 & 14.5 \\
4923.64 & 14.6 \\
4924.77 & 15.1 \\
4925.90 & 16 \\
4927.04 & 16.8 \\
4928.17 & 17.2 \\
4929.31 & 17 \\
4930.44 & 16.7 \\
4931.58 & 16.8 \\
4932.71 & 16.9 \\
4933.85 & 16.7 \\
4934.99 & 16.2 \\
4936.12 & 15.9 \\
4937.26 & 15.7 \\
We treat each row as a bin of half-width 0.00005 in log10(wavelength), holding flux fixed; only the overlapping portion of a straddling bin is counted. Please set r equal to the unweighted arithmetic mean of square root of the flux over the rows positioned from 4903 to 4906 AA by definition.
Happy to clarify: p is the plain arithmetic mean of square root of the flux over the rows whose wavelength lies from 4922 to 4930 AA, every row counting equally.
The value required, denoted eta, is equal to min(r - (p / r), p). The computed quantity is 2.99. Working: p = 3.98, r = 3.99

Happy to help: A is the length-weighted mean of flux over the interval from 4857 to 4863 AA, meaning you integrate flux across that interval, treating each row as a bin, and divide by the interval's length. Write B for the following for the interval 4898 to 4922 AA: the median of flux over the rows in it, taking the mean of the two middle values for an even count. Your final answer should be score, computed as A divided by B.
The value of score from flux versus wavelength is 0.84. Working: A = 13.1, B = 15.70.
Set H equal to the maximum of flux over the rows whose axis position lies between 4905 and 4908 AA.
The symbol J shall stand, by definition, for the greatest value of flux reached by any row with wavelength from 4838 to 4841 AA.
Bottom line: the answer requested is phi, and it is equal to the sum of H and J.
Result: 33.2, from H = 16.3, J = 16.9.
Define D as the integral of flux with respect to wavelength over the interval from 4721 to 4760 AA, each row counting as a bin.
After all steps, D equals 613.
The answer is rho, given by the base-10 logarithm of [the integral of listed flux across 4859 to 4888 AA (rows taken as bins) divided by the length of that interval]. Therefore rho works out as 1.13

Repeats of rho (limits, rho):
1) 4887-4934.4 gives 1.19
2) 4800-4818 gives 1.19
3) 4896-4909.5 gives 1.19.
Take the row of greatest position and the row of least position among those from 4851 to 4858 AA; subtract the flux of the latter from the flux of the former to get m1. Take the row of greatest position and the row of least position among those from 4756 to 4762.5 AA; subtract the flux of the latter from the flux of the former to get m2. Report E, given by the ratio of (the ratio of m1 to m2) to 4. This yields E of 0.02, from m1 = -0.2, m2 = -2.2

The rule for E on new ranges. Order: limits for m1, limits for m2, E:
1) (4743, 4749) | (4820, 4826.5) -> 0.04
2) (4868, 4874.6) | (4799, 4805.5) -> -0.03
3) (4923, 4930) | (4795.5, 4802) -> -0.40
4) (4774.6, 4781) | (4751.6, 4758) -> -0.08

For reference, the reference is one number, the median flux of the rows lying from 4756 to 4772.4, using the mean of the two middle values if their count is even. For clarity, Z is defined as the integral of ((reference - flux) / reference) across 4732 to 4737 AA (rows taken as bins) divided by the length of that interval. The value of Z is -0.01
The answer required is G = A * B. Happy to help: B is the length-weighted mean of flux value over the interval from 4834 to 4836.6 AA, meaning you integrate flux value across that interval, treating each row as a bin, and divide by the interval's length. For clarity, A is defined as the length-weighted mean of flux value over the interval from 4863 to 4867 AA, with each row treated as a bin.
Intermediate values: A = 12.4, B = 16.2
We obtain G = 201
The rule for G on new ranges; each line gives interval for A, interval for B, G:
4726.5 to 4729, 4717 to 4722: 241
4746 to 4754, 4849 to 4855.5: 239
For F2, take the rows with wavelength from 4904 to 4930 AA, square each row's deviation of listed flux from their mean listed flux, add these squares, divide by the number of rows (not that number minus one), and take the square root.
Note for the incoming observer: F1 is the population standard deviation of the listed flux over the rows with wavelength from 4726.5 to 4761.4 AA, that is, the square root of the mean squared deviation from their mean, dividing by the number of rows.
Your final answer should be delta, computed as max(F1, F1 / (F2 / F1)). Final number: 0.4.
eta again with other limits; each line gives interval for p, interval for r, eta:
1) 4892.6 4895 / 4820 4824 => 2.97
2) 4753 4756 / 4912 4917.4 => 3.00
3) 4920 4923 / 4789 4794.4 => 2.84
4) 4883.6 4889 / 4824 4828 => 2.93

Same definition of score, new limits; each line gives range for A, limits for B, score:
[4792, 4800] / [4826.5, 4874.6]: 1.07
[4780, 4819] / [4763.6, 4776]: 1.03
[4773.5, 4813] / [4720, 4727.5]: 0.99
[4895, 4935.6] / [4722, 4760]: 0.99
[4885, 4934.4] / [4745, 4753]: 0.99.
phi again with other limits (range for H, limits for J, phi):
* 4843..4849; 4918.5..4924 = 30.2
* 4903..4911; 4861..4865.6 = 28.6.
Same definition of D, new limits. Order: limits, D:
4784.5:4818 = 525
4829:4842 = 210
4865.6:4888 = 314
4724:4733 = 139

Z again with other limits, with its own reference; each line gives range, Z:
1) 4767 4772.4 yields 0.00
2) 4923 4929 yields -0.04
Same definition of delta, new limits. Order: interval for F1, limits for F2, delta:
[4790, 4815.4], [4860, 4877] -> 1.2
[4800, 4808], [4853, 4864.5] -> 0.5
